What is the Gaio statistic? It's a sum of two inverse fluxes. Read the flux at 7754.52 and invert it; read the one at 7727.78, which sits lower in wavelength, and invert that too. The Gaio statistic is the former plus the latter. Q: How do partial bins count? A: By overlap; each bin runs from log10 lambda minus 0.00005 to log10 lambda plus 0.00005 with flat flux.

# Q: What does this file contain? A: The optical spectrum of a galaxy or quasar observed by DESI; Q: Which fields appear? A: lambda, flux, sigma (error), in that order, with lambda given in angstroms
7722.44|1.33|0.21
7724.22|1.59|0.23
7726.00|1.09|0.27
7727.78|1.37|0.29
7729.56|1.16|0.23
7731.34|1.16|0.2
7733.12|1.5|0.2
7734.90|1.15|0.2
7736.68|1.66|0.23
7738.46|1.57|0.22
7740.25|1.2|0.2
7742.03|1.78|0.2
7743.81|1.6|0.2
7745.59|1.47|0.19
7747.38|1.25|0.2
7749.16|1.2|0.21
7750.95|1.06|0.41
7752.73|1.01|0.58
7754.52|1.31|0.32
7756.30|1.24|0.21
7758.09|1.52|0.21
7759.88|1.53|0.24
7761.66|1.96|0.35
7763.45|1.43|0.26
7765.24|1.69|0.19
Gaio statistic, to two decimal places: 1.49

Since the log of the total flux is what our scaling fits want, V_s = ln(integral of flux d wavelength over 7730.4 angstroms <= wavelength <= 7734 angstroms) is 1.56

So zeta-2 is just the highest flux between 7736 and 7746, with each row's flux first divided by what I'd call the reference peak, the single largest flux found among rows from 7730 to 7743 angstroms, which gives 1.00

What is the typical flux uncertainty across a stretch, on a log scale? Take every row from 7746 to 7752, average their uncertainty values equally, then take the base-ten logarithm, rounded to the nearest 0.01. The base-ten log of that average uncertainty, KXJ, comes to -0.56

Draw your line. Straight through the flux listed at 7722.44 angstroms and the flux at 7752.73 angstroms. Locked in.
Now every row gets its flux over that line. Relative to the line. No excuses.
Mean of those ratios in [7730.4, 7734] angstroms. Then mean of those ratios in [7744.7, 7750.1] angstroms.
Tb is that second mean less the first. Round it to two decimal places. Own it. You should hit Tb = 0.14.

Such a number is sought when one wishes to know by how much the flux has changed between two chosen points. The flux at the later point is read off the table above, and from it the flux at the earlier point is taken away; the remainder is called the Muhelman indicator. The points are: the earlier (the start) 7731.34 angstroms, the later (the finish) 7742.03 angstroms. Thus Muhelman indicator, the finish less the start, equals 0.6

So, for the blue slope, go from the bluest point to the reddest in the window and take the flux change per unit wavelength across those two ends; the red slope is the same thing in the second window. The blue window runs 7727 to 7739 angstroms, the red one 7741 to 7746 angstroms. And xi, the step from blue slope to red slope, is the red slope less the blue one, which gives -0.11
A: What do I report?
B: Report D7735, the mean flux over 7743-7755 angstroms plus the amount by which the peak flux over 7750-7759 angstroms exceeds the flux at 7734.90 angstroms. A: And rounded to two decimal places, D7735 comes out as 1.64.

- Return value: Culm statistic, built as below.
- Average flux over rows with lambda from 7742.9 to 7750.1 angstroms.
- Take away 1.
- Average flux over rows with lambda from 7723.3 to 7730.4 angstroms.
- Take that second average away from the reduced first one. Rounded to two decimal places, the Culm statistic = -0.92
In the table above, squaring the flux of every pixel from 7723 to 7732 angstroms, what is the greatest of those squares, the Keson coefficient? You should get 2.53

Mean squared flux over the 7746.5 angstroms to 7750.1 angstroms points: 1.5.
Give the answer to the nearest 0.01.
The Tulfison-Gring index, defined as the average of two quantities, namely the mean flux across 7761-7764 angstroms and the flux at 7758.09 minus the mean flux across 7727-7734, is 0.96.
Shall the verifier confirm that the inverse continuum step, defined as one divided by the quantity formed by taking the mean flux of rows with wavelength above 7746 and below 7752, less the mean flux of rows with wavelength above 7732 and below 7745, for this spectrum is -3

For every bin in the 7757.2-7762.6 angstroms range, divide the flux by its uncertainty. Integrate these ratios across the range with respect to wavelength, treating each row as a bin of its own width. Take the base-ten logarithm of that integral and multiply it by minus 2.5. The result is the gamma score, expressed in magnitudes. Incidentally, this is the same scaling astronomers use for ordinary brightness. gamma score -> -3.8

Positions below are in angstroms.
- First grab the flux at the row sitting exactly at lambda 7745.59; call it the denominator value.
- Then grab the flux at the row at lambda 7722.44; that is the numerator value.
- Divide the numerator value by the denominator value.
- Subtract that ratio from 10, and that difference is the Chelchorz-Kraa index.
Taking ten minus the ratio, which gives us 9.1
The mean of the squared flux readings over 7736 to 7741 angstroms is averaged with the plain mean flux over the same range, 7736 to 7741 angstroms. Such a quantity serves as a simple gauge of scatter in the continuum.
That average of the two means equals 1.85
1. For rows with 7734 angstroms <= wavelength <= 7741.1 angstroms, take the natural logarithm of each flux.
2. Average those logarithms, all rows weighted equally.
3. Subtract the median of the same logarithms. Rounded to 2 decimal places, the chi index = 0.00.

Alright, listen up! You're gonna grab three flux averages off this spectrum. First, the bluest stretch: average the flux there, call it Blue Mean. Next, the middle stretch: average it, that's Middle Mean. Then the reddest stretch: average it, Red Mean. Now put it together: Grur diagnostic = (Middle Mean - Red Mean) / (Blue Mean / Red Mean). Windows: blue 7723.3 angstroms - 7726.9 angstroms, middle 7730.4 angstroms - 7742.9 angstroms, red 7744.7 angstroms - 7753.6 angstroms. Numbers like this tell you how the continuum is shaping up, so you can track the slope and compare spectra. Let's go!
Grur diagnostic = 0.2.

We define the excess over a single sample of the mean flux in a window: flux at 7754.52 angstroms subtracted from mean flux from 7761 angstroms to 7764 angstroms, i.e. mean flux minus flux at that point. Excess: 0.4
